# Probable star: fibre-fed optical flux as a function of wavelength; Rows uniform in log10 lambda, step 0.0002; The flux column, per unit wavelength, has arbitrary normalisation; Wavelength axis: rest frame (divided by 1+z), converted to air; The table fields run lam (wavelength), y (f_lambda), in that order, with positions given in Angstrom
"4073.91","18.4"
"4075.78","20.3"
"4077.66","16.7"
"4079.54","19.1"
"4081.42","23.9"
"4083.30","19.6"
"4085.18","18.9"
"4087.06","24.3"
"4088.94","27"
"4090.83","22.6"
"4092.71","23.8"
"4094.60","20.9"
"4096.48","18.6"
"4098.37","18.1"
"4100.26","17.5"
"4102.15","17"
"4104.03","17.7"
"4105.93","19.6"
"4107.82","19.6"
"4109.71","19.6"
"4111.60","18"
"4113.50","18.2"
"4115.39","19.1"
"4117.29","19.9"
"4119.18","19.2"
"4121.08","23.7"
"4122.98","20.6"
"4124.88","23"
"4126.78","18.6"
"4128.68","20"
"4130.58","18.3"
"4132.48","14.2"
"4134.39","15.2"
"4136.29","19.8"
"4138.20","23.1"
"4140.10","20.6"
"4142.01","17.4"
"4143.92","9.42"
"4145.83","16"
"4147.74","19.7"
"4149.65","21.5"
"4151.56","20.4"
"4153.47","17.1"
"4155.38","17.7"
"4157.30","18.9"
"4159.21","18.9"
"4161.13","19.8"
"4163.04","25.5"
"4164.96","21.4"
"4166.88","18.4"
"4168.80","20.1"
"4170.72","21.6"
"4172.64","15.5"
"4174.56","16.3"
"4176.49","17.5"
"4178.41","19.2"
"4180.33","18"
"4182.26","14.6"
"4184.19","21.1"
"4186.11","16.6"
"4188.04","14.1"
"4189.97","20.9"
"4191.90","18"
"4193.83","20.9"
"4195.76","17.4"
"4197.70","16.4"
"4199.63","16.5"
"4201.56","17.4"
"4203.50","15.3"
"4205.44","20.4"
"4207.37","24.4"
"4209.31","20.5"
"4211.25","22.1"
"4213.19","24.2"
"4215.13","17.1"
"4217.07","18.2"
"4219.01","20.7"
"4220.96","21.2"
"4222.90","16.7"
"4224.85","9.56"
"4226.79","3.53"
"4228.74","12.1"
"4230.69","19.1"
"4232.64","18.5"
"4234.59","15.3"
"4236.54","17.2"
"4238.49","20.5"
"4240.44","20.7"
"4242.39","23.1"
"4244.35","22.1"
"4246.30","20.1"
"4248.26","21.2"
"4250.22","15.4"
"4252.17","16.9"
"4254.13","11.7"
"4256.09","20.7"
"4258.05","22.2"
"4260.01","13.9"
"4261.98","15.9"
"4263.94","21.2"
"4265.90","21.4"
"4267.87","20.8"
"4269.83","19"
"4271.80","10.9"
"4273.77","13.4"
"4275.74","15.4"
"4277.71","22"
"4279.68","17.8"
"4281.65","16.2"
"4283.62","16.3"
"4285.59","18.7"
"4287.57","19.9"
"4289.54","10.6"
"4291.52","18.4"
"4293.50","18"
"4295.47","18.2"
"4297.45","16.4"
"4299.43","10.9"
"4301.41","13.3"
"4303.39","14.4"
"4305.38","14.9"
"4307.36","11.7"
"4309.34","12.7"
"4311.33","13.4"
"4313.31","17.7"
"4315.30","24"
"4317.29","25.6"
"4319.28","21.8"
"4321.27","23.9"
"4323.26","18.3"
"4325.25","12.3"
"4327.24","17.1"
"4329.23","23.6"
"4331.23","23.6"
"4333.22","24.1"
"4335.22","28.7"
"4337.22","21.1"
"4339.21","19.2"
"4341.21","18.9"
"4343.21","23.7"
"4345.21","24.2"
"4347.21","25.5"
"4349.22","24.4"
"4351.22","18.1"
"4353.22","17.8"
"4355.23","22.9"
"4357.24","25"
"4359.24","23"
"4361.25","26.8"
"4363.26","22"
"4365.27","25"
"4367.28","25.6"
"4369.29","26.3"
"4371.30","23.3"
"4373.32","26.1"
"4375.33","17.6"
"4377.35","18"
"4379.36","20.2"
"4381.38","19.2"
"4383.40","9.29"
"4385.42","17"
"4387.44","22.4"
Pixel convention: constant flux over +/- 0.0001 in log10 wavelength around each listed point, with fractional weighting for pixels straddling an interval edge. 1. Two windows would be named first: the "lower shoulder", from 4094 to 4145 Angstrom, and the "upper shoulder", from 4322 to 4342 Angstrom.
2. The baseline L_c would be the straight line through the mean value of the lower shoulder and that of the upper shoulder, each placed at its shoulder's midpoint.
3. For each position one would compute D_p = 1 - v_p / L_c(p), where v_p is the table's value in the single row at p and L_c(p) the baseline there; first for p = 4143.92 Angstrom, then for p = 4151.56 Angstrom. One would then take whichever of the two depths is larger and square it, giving 0.254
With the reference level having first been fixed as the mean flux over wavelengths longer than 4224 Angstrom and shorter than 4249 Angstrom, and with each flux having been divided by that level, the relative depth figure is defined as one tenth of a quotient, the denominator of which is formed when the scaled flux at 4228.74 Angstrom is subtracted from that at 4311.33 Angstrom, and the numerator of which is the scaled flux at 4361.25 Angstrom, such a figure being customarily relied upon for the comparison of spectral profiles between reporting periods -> 2.1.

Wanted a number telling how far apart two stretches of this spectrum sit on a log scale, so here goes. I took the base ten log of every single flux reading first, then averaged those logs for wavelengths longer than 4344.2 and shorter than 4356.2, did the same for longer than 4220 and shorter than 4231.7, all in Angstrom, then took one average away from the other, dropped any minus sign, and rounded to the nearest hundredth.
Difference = 0.27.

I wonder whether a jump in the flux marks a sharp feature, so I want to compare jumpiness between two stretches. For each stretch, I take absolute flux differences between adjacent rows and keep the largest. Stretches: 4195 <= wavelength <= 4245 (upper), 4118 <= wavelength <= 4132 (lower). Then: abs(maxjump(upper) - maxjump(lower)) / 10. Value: 0.41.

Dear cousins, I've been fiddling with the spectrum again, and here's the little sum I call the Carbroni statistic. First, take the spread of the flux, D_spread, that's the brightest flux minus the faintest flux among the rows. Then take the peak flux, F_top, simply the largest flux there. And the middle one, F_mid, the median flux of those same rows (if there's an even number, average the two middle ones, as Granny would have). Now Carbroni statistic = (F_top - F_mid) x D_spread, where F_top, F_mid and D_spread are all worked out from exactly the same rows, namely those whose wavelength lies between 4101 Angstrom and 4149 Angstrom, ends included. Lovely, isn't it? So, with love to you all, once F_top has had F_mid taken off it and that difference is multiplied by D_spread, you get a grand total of 64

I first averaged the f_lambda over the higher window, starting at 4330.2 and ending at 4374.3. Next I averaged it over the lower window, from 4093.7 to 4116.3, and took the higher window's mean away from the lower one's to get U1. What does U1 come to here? -4.8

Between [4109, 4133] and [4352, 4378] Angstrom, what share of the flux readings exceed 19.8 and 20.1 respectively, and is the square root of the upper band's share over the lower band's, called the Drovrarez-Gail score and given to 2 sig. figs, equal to 1.4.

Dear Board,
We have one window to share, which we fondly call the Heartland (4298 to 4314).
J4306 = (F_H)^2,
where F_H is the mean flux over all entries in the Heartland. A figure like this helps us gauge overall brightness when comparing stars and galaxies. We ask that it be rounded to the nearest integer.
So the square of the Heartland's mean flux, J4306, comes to 186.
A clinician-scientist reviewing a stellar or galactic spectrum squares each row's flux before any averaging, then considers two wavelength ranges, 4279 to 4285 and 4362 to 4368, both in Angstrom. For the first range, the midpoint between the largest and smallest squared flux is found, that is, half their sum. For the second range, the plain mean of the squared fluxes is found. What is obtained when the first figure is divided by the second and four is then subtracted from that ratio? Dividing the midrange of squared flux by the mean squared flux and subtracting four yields -3.5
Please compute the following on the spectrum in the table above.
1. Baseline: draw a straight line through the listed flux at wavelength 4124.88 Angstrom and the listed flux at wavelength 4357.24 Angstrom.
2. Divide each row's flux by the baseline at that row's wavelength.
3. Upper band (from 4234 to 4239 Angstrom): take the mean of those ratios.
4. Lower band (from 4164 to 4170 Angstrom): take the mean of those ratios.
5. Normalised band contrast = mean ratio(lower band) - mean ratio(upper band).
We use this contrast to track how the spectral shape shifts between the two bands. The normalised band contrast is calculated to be 0.12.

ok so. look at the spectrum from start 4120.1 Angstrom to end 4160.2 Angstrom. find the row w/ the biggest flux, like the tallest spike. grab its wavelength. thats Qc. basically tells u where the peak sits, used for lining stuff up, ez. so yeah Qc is 4121.08 Angstrom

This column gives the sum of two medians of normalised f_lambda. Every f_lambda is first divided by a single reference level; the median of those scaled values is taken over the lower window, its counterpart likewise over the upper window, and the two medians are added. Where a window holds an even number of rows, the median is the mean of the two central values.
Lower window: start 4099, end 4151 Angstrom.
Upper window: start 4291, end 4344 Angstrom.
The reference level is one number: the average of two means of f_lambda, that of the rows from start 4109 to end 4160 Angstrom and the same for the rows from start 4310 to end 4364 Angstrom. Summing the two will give 1.85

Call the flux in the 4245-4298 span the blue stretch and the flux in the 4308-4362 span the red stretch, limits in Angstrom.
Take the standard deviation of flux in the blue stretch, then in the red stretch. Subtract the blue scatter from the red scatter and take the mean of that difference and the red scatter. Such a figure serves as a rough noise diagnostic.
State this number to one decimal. 2.6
